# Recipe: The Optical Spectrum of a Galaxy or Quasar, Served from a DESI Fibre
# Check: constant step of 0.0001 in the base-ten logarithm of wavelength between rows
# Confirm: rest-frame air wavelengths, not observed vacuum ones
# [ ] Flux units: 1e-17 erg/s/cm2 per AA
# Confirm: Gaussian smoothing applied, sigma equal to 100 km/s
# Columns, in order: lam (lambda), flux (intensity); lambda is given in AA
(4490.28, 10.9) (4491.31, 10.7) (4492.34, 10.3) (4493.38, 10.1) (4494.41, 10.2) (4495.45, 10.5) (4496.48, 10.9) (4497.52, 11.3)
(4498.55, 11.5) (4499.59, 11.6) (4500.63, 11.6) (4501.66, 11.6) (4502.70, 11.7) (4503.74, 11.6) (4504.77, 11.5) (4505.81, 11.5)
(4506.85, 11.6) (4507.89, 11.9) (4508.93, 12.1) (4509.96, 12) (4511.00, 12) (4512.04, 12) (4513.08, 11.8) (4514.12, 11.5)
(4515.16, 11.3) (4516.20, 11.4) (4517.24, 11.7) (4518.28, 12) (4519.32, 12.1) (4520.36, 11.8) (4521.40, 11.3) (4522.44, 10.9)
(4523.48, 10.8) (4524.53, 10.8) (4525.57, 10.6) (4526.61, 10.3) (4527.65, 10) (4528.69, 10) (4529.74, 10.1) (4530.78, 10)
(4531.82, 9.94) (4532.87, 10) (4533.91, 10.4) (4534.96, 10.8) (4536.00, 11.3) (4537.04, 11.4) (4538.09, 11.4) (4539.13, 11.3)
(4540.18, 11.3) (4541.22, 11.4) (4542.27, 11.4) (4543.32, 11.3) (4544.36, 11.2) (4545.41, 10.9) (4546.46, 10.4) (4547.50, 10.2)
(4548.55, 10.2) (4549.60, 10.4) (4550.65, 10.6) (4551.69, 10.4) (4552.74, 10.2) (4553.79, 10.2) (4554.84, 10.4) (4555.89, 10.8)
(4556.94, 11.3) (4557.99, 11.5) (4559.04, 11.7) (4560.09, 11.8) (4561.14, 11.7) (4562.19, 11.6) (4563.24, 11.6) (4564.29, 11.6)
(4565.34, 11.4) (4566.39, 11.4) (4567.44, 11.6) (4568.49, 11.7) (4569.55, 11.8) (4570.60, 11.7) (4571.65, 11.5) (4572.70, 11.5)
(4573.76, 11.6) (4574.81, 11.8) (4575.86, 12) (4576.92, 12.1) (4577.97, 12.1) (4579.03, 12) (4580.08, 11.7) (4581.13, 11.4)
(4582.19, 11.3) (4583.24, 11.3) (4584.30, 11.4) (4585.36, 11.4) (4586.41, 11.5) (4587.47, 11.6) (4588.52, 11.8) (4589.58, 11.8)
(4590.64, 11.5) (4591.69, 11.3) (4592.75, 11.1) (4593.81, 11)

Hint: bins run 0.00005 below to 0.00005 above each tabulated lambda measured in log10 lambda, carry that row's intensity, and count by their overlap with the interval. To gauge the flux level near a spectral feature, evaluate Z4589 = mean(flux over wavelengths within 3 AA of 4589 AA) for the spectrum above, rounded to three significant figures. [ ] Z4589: 11.6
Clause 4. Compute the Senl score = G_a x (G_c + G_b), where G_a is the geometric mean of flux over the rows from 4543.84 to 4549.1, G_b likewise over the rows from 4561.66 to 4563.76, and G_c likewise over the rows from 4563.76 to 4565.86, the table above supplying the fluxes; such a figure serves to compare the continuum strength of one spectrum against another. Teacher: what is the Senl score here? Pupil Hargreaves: 244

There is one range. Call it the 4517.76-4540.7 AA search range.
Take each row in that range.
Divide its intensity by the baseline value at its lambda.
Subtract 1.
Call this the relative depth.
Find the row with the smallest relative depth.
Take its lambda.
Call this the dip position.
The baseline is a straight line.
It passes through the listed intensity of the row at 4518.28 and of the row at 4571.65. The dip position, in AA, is 4531.82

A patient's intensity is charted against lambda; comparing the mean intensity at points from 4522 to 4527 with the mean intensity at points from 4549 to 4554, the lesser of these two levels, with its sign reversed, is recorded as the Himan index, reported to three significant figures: -10.4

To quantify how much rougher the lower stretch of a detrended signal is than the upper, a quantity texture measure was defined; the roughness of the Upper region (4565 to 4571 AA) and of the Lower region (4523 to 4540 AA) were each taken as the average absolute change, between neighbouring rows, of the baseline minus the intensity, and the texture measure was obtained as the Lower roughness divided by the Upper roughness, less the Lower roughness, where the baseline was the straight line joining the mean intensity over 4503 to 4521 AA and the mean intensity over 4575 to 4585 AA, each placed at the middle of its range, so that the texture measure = 1.6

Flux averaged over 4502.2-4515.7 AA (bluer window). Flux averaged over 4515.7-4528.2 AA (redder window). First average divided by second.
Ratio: 1.05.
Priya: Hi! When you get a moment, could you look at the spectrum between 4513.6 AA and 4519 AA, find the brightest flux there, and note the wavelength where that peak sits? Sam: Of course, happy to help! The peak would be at 4518.28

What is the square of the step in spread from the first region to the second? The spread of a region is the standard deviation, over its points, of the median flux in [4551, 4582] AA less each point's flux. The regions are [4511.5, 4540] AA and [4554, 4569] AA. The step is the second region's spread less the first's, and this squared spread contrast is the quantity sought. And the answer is 0.105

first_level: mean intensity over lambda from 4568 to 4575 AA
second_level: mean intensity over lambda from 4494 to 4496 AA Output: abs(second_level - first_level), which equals 1.3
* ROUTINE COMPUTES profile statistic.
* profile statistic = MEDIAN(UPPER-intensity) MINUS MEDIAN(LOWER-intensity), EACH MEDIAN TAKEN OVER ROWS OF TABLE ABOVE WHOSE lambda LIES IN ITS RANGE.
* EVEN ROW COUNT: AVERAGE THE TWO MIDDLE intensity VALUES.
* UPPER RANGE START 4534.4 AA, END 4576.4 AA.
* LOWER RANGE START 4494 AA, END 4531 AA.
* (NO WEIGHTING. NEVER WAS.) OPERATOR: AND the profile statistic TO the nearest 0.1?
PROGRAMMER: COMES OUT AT -0.1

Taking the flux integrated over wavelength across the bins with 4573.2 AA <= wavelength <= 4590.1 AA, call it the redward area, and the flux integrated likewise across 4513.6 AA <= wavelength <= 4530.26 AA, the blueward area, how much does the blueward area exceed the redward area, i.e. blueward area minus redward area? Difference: -13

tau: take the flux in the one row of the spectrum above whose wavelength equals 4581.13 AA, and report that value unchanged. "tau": 11.4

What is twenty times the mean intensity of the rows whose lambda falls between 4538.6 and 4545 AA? 226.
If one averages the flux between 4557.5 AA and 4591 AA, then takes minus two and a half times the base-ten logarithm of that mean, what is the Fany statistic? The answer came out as -2.66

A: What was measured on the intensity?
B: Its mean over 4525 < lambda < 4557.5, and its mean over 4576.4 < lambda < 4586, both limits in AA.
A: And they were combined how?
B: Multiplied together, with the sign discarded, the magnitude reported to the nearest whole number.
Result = 124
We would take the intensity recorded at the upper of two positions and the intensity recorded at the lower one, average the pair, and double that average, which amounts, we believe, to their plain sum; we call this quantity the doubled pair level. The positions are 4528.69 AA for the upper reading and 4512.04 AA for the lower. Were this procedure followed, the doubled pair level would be 22.0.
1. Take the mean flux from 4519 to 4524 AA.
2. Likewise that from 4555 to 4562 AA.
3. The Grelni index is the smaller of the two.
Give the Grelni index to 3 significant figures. 11.4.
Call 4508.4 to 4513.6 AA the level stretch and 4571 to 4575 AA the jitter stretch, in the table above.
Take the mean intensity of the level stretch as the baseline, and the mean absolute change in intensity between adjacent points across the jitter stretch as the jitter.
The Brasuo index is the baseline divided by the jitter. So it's 120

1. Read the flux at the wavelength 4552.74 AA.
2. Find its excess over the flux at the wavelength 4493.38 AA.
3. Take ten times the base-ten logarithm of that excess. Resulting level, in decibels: -10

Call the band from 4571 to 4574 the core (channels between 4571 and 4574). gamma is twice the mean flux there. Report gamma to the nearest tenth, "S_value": 23.1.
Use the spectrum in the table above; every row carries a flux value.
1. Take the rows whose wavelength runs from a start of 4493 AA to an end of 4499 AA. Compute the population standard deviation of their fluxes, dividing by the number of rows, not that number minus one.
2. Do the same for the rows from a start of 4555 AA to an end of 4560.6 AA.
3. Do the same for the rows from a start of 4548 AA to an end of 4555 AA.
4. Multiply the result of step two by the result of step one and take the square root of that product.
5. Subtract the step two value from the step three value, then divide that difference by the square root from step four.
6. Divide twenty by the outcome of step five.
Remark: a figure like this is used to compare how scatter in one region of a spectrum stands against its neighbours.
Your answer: -40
